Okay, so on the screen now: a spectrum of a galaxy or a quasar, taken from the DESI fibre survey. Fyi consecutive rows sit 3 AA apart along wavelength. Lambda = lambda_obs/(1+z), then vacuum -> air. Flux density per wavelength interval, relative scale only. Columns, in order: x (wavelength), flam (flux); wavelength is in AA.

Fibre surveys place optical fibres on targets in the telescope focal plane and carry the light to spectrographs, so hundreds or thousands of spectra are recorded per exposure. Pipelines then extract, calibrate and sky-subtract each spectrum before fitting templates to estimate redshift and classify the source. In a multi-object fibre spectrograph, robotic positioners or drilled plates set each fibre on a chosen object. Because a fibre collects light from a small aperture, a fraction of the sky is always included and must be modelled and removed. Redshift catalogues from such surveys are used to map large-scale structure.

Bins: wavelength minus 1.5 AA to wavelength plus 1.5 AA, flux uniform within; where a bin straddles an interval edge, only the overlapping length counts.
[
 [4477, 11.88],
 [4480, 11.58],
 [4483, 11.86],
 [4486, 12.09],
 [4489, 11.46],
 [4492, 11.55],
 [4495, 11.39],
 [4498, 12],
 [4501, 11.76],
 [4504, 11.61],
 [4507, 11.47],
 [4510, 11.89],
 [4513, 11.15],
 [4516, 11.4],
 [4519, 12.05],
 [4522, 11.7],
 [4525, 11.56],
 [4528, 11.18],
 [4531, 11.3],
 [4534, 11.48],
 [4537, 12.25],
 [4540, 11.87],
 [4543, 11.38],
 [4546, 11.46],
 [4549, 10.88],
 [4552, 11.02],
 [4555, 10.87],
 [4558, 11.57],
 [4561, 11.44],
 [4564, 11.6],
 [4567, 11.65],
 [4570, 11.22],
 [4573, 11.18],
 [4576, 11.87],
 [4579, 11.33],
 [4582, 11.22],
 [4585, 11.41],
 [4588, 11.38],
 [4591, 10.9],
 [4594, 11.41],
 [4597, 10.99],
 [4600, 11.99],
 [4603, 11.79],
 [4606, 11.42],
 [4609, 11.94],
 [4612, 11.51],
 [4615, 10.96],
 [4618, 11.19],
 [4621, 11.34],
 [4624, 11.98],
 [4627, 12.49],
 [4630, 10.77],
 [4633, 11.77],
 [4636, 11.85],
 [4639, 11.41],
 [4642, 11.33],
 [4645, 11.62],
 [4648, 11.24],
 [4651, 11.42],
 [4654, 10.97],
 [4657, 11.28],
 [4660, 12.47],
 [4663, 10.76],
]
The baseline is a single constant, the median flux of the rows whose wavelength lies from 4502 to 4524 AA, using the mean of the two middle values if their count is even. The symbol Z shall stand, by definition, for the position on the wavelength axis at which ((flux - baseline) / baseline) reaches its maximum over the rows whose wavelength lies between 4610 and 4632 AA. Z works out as 4627 AA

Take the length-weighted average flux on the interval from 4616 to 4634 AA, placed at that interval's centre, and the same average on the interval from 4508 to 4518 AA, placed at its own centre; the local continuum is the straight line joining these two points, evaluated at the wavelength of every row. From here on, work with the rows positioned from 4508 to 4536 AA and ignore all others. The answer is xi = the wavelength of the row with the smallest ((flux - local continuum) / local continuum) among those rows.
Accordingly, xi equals 4513 AA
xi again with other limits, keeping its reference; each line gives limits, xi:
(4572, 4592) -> 4591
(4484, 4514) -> 4513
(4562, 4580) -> 4573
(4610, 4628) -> 4615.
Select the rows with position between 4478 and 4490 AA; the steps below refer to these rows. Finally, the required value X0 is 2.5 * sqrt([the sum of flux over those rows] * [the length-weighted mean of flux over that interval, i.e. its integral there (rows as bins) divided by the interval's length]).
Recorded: 58.8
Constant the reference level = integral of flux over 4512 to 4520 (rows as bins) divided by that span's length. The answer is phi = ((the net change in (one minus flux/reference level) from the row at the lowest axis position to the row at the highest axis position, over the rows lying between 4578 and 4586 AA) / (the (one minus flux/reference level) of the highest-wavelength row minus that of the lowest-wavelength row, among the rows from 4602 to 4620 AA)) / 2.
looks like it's -0.1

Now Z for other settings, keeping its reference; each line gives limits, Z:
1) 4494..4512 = 4498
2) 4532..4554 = 4537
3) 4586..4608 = 4600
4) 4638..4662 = 4660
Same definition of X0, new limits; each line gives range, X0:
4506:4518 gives 57.4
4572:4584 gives 57.0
